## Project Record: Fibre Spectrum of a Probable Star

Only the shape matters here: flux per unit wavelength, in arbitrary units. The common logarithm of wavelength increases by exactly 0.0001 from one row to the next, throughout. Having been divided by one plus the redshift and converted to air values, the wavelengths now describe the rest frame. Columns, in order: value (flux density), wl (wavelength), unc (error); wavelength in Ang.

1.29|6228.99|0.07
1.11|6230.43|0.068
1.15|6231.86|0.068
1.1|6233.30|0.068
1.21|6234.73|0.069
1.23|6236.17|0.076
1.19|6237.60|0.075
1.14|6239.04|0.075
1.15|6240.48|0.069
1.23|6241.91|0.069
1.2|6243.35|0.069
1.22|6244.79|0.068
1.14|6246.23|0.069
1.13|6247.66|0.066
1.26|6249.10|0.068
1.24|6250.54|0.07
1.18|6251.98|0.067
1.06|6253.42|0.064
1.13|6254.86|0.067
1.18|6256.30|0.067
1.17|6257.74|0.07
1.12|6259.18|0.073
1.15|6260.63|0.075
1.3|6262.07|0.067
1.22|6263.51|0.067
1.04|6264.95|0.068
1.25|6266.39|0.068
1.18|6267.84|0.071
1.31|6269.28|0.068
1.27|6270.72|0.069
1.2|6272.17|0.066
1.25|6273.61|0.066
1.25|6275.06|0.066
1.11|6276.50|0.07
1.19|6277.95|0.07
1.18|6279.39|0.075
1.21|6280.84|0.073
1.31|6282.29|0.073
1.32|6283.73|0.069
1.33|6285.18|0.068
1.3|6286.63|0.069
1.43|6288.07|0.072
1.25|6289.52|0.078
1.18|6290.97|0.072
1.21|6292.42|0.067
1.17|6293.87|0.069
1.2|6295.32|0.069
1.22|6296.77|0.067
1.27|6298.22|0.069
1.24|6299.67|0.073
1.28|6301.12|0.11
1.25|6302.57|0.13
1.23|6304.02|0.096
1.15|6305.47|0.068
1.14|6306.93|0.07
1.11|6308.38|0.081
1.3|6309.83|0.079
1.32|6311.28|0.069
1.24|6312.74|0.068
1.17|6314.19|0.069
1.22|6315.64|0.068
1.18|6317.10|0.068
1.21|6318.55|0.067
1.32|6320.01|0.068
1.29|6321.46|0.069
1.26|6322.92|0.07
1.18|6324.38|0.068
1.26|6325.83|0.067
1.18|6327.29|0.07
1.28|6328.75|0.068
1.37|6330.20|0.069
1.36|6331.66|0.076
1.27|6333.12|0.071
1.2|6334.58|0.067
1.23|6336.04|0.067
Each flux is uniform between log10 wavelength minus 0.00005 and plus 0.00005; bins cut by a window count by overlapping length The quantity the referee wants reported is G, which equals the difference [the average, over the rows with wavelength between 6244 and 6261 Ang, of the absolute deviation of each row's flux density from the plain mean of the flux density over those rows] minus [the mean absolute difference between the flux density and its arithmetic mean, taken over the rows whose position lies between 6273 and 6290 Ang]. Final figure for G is -0.0210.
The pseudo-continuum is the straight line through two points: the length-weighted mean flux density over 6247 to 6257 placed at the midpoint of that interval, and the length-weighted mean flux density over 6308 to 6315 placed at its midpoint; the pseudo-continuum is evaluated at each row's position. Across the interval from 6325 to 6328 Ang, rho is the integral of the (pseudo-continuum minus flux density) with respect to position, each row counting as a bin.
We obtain 0.1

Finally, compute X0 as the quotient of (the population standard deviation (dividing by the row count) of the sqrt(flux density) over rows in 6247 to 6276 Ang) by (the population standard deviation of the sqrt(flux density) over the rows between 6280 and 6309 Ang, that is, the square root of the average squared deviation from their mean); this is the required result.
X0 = 1.02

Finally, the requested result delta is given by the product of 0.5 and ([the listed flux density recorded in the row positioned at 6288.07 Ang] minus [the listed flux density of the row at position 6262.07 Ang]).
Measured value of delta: 0.065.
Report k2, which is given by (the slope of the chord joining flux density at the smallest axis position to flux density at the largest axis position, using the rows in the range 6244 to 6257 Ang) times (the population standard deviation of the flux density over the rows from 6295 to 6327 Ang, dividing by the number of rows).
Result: -0.0002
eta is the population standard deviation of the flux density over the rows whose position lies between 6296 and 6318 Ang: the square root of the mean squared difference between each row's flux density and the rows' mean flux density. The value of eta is 0.059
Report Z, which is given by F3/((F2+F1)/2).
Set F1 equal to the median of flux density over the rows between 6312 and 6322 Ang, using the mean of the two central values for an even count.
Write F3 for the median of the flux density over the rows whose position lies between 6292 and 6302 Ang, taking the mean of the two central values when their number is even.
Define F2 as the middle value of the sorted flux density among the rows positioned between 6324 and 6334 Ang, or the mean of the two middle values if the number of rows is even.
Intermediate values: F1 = 1.22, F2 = 1.27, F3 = 1.22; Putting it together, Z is 0.98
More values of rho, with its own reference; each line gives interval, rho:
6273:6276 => -0.1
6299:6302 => -0.1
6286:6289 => -0.5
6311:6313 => -0.1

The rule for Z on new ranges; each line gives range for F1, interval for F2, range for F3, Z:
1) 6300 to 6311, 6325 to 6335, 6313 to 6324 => 0.98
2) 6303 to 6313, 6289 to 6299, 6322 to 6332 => 1.03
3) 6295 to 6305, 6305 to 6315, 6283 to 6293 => 1.08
